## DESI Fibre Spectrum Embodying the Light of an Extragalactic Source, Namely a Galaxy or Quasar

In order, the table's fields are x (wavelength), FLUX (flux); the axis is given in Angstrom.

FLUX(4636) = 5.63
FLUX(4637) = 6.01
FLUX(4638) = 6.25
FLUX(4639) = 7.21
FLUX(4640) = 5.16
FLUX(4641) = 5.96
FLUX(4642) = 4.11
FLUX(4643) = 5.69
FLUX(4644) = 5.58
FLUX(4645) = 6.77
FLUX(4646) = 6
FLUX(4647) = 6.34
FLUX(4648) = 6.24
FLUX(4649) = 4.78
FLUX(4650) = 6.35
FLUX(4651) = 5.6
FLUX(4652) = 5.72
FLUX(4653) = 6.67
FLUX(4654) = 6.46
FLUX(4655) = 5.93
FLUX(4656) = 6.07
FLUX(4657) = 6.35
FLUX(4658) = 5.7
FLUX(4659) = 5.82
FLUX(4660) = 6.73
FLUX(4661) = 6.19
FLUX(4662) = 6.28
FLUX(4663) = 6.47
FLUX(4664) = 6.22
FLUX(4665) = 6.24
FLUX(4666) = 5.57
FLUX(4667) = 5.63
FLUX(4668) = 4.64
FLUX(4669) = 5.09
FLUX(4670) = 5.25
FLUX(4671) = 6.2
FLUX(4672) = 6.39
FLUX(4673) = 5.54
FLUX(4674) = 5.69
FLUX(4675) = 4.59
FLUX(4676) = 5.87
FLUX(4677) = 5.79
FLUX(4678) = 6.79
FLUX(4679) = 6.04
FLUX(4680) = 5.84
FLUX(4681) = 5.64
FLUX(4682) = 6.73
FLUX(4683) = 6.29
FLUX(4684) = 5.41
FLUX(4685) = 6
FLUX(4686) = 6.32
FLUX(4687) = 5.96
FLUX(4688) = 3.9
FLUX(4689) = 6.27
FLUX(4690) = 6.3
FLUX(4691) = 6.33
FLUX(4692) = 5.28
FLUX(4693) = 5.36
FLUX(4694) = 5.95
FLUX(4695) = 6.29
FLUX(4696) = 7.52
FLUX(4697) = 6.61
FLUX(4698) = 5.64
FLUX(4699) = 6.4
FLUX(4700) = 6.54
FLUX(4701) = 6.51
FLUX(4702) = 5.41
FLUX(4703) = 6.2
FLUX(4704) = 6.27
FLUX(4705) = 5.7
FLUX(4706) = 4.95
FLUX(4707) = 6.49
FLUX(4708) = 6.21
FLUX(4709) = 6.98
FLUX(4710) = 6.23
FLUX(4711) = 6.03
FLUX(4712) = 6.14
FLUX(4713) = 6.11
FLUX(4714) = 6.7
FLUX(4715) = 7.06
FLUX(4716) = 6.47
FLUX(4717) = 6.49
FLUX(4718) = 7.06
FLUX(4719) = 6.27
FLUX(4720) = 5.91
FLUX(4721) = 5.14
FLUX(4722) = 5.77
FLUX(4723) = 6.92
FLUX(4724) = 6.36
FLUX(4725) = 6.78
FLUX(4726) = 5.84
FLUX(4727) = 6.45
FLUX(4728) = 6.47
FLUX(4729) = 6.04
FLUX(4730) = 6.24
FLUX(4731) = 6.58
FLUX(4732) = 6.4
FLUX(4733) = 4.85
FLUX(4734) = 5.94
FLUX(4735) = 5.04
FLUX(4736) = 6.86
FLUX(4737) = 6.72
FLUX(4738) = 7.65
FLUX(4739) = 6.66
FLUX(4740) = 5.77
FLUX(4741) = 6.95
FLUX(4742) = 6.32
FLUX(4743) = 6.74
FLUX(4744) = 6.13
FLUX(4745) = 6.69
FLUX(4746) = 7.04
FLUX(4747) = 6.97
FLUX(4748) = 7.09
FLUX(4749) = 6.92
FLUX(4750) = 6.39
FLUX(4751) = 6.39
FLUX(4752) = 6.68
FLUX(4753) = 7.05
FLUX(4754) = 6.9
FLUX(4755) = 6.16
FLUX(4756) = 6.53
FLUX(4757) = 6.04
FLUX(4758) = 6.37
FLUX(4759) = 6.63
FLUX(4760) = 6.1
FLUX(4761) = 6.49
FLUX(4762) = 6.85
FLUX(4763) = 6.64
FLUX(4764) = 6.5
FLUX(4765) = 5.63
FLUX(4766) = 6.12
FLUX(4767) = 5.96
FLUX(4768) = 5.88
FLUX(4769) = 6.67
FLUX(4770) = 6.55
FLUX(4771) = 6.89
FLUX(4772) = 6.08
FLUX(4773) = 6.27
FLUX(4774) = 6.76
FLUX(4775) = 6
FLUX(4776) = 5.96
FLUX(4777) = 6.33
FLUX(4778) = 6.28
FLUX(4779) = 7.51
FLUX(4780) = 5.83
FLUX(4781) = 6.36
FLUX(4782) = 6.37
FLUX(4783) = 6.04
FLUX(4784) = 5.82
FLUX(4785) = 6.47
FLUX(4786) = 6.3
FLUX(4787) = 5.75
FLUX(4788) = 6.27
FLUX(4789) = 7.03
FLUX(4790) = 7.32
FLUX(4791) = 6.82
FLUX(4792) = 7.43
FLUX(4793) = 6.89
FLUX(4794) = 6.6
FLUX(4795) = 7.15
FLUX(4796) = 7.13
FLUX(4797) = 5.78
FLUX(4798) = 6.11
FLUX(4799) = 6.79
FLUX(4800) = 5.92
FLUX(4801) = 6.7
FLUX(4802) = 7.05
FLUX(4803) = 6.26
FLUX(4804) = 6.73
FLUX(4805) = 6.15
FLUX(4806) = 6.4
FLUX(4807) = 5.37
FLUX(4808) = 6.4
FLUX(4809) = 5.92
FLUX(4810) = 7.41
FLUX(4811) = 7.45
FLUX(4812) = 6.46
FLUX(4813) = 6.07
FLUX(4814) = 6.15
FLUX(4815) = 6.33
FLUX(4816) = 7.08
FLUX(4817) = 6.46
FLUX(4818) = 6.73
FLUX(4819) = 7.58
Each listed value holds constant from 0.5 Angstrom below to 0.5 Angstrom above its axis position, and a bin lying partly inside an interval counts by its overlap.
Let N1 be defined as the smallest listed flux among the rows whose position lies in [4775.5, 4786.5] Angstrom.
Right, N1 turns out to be 5.82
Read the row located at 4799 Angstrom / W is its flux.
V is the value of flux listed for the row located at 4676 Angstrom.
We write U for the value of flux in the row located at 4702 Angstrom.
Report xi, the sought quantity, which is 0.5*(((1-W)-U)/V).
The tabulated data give -0.954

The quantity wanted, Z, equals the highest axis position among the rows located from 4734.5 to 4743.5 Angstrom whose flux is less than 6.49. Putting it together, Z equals 4742 Angstrom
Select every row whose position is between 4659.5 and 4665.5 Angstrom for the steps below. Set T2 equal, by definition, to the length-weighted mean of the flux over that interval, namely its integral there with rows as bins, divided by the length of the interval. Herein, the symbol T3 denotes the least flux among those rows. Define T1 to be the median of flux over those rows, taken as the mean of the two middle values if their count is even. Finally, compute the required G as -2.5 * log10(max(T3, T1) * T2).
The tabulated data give -4.00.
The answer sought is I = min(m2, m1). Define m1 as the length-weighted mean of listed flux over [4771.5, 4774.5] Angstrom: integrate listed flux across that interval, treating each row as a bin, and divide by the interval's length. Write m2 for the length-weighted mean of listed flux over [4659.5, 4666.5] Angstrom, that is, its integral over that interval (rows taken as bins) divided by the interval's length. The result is 6.2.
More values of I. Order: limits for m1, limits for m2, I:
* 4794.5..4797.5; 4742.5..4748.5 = 6.7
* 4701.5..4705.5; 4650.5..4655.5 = 5.9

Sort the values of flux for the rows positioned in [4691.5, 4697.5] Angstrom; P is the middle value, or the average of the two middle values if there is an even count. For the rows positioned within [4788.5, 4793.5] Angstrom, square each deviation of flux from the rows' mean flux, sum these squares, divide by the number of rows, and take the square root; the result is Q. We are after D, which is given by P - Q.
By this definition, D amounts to 5.88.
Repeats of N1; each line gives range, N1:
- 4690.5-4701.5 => 5.28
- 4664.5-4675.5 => 4.59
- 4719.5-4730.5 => 5.14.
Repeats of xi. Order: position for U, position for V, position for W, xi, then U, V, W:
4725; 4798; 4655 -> -0.958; 6.78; 6.11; 5.93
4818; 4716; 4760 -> -0.914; 6.73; 6.47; 6.1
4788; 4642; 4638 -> -1.401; 6.27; 4.11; 6.25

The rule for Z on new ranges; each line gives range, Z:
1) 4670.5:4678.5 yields 4677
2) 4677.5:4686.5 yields 4686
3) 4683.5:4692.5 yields 4692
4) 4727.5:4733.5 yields 4733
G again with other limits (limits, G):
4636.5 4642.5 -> -3.85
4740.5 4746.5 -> -4.12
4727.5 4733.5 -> -3.96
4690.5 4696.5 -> -3.93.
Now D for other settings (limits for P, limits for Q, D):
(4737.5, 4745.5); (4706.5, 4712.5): 6.36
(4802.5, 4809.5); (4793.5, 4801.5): 5.77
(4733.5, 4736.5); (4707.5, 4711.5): 5.58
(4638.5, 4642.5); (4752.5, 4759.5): 5.22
